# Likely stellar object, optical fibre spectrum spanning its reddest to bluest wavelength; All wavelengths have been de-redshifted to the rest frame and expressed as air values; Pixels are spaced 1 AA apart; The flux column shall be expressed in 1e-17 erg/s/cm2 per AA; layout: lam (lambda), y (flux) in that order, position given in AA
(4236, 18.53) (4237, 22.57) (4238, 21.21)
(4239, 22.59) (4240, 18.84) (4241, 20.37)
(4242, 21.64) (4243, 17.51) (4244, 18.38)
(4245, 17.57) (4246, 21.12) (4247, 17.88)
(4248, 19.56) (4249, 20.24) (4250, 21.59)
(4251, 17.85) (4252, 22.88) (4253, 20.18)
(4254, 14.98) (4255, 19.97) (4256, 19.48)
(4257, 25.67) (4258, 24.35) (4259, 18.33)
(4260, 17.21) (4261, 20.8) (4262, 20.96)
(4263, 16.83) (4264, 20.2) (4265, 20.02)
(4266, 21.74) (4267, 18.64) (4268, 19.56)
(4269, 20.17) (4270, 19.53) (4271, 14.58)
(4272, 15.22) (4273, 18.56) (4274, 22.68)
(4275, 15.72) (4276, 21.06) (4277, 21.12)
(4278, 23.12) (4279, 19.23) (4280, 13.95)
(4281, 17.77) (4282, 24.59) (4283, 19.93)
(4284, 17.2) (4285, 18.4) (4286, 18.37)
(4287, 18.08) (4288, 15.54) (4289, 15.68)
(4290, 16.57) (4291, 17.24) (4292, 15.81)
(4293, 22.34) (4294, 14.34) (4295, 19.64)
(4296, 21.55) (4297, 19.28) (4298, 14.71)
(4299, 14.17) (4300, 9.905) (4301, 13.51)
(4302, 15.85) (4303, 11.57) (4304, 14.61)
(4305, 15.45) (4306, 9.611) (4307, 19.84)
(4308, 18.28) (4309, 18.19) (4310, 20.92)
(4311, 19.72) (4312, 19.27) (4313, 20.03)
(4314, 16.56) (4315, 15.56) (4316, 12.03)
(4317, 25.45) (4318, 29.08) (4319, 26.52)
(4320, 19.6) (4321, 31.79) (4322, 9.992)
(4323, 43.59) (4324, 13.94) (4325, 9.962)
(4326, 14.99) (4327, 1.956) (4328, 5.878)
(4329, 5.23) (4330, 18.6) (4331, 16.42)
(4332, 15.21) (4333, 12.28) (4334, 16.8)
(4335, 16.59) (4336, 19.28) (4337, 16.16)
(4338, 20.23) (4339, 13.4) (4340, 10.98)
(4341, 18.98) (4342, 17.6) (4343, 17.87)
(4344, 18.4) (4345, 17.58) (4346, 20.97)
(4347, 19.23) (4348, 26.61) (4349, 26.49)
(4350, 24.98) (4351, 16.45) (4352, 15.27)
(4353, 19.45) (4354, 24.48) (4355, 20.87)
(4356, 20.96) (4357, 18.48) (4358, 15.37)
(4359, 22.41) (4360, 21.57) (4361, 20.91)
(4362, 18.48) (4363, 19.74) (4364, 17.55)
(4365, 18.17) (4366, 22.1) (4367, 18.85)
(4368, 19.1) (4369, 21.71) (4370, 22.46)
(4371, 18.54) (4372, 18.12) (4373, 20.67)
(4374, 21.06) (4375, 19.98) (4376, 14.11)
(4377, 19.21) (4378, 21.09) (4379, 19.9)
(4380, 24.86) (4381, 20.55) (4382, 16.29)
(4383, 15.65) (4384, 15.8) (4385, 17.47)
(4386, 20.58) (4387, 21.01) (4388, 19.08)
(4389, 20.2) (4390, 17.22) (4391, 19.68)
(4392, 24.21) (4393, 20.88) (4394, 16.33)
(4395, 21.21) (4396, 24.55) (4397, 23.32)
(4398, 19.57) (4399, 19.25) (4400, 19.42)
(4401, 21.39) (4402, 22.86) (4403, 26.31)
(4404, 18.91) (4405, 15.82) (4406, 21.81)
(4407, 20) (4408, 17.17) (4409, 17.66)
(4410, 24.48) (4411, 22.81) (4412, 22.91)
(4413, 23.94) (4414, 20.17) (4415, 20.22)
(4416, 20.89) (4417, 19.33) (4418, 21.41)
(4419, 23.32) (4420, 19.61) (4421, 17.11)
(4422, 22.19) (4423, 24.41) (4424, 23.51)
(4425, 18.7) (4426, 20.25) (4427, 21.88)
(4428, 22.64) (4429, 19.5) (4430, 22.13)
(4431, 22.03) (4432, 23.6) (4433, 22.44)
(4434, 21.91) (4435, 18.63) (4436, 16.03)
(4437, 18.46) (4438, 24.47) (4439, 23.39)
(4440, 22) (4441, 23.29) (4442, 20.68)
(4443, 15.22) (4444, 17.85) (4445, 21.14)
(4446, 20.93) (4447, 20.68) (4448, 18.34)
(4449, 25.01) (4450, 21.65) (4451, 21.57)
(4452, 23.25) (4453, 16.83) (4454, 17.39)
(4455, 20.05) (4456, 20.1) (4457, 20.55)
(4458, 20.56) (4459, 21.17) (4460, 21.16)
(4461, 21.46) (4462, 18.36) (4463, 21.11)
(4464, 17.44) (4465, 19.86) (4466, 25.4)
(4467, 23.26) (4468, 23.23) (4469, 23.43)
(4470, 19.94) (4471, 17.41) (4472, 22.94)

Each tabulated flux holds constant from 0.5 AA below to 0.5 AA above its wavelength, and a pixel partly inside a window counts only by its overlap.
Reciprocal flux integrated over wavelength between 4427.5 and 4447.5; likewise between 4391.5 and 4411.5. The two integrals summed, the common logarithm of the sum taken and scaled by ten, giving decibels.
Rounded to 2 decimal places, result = 2.90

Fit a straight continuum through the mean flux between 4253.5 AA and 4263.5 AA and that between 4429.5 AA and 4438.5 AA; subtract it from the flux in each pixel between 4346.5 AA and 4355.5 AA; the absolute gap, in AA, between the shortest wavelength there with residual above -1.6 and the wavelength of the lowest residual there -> 5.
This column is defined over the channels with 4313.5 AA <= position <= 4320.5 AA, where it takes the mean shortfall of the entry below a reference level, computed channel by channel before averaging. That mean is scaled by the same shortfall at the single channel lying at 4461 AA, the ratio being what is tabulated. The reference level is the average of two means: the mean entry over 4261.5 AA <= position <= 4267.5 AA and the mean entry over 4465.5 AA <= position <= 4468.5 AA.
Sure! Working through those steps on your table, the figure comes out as 3.0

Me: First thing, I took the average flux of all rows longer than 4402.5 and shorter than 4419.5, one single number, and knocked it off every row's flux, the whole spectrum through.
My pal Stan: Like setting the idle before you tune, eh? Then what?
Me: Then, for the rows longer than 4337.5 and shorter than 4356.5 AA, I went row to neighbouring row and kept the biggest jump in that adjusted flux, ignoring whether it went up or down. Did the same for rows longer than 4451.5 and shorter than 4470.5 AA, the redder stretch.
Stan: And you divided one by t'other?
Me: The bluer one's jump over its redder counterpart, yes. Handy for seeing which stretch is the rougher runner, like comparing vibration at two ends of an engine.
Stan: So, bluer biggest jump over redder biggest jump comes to 1.3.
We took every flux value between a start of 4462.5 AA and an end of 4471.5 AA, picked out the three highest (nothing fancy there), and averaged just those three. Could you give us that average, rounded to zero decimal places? 24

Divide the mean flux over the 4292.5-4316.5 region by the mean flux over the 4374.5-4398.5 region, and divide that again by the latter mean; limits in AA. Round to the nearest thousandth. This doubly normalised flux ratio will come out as 0.043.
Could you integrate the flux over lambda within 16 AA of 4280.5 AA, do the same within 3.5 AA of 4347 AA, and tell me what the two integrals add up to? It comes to 752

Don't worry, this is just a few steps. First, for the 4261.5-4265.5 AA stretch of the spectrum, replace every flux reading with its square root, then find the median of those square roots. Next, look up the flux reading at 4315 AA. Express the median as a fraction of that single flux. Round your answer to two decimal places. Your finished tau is 0.29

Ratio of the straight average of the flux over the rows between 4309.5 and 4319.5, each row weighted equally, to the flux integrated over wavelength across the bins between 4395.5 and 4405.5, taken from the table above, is 0.097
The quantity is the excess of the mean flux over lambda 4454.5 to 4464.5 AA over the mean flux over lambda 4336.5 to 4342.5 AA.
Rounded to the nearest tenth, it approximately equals 4.0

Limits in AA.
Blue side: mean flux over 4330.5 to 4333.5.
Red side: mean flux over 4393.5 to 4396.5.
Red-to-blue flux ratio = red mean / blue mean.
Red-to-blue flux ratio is 1.4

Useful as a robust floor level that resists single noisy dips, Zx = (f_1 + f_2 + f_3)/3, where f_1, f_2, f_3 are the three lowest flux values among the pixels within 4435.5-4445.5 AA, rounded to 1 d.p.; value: 16.4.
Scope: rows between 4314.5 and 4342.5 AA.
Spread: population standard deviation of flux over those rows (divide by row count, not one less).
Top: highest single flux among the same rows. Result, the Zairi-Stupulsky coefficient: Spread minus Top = -35.2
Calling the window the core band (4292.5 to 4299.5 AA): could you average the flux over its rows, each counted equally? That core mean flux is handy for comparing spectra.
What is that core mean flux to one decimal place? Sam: 18.0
